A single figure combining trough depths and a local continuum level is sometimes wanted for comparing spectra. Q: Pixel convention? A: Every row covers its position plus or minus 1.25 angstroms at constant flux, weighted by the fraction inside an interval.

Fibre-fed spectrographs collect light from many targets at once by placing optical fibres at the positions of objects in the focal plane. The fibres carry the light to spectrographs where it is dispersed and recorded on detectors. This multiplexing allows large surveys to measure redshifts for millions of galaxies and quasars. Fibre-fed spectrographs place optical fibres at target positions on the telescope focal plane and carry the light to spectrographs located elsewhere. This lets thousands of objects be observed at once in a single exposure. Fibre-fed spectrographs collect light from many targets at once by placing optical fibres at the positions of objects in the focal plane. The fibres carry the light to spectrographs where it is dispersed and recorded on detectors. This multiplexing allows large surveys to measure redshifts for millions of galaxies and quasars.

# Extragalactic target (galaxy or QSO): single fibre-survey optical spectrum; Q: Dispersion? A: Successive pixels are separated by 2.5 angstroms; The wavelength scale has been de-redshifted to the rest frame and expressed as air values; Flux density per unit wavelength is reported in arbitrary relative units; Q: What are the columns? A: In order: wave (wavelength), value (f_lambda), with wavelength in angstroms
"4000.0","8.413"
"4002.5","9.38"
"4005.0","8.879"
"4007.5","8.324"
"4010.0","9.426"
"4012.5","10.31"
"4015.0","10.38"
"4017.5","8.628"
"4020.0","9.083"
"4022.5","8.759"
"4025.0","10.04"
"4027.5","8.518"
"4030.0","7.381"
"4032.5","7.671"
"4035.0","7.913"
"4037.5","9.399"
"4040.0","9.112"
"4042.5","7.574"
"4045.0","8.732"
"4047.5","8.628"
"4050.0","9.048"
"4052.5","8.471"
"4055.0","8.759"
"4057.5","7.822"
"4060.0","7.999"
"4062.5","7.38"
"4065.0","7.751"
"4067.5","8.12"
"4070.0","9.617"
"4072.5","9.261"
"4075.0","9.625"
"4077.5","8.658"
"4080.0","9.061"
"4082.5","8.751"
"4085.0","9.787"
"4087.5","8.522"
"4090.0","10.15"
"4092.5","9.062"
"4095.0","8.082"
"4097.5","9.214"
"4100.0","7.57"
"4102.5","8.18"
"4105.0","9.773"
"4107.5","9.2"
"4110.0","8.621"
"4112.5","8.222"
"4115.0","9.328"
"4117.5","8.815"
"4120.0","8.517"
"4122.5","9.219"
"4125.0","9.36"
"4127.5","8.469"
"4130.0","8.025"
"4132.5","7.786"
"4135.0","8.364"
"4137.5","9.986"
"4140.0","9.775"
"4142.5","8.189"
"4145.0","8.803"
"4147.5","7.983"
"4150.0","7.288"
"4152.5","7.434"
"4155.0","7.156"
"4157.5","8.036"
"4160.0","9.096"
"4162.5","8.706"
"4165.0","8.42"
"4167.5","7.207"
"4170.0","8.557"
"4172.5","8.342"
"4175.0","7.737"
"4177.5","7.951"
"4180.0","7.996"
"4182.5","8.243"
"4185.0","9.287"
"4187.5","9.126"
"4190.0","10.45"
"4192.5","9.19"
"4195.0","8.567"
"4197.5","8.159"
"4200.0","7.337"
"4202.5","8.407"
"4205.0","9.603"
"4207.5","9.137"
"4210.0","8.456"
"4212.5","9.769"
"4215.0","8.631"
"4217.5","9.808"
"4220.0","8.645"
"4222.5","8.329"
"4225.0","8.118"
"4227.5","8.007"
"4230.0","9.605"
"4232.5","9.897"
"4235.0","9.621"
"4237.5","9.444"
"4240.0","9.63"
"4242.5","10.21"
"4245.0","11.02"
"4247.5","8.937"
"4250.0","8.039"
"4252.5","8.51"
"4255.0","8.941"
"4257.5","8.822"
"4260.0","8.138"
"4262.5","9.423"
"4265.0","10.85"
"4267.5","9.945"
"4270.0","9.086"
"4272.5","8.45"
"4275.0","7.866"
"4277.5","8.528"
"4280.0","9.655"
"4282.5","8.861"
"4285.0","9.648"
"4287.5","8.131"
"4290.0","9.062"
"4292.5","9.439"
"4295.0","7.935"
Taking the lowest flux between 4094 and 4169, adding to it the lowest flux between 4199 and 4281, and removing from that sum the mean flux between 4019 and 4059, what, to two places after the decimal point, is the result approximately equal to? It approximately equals 5.94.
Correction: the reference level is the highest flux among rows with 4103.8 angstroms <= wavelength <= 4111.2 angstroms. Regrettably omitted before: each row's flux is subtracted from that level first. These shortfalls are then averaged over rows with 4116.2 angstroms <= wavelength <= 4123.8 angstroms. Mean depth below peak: 0.9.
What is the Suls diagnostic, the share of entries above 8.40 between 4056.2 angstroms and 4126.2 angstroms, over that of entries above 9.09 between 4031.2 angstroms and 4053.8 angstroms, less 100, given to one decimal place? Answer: -96.9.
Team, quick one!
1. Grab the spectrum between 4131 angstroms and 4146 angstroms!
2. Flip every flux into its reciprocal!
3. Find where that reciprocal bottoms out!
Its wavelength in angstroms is 4137.5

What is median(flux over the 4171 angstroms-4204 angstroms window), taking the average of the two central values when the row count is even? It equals 8.34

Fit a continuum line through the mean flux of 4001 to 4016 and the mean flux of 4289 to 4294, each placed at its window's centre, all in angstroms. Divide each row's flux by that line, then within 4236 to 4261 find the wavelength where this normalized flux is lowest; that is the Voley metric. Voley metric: 4250.0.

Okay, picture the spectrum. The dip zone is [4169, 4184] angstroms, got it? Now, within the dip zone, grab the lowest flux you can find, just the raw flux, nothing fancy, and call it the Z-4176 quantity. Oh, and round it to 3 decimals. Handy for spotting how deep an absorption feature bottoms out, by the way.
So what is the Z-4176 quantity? 7.737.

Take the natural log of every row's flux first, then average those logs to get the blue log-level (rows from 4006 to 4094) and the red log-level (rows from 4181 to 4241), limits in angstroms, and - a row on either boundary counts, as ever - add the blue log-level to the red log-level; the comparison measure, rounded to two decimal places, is 4.36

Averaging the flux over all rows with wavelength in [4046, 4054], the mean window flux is 8.72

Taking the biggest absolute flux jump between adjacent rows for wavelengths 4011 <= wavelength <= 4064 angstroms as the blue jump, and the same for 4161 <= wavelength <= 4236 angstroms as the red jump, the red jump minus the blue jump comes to -0.2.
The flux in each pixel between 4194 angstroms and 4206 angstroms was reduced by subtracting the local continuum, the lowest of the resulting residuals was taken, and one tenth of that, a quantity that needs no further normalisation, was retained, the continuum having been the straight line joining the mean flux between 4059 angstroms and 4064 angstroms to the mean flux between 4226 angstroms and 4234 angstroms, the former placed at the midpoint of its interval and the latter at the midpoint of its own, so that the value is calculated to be -0.16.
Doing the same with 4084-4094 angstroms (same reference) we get 0.06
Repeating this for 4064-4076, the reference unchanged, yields 0.00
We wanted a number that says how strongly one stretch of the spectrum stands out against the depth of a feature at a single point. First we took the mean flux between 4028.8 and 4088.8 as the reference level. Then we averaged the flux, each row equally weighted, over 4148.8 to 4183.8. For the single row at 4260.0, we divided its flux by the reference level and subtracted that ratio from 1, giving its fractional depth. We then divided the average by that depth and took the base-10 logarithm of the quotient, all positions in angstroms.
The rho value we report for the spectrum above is 2.23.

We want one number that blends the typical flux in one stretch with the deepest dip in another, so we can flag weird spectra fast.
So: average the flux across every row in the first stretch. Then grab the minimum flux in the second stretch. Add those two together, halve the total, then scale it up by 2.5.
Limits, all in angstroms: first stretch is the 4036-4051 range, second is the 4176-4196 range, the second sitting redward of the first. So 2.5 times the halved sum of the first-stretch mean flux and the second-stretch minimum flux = 20.9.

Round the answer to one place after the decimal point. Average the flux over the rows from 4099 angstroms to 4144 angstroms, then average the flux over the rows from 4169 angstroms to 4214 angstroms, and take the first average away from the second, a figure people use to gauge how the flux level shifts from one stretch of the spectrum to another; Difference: -0.1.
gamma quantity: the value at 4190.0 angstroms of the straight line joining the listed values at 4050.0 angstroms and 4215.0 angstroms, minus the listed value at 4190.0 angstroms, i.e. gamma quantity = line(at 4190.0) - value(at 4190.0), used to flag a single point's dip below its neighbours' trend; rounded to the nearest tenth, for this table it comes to -1.8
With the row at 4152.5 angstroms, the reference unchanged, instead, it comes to 1.4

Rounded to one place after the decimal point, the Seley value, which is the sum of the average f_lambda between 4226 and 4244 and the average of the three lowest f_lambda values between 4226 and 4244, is 18.5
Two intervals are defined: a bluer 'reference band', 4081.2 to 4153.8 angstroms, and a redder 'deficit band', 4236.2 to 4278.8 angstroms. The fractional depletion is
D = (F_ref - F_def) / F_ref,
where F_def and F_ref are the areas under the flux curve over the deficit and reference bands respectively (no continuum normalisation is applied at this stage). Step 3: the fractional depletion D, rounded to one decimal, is 0.4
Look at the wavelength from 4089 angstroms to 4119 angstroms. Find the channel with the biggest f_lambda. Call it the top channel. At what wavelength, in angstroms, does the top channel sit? 4090.0 angstroms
